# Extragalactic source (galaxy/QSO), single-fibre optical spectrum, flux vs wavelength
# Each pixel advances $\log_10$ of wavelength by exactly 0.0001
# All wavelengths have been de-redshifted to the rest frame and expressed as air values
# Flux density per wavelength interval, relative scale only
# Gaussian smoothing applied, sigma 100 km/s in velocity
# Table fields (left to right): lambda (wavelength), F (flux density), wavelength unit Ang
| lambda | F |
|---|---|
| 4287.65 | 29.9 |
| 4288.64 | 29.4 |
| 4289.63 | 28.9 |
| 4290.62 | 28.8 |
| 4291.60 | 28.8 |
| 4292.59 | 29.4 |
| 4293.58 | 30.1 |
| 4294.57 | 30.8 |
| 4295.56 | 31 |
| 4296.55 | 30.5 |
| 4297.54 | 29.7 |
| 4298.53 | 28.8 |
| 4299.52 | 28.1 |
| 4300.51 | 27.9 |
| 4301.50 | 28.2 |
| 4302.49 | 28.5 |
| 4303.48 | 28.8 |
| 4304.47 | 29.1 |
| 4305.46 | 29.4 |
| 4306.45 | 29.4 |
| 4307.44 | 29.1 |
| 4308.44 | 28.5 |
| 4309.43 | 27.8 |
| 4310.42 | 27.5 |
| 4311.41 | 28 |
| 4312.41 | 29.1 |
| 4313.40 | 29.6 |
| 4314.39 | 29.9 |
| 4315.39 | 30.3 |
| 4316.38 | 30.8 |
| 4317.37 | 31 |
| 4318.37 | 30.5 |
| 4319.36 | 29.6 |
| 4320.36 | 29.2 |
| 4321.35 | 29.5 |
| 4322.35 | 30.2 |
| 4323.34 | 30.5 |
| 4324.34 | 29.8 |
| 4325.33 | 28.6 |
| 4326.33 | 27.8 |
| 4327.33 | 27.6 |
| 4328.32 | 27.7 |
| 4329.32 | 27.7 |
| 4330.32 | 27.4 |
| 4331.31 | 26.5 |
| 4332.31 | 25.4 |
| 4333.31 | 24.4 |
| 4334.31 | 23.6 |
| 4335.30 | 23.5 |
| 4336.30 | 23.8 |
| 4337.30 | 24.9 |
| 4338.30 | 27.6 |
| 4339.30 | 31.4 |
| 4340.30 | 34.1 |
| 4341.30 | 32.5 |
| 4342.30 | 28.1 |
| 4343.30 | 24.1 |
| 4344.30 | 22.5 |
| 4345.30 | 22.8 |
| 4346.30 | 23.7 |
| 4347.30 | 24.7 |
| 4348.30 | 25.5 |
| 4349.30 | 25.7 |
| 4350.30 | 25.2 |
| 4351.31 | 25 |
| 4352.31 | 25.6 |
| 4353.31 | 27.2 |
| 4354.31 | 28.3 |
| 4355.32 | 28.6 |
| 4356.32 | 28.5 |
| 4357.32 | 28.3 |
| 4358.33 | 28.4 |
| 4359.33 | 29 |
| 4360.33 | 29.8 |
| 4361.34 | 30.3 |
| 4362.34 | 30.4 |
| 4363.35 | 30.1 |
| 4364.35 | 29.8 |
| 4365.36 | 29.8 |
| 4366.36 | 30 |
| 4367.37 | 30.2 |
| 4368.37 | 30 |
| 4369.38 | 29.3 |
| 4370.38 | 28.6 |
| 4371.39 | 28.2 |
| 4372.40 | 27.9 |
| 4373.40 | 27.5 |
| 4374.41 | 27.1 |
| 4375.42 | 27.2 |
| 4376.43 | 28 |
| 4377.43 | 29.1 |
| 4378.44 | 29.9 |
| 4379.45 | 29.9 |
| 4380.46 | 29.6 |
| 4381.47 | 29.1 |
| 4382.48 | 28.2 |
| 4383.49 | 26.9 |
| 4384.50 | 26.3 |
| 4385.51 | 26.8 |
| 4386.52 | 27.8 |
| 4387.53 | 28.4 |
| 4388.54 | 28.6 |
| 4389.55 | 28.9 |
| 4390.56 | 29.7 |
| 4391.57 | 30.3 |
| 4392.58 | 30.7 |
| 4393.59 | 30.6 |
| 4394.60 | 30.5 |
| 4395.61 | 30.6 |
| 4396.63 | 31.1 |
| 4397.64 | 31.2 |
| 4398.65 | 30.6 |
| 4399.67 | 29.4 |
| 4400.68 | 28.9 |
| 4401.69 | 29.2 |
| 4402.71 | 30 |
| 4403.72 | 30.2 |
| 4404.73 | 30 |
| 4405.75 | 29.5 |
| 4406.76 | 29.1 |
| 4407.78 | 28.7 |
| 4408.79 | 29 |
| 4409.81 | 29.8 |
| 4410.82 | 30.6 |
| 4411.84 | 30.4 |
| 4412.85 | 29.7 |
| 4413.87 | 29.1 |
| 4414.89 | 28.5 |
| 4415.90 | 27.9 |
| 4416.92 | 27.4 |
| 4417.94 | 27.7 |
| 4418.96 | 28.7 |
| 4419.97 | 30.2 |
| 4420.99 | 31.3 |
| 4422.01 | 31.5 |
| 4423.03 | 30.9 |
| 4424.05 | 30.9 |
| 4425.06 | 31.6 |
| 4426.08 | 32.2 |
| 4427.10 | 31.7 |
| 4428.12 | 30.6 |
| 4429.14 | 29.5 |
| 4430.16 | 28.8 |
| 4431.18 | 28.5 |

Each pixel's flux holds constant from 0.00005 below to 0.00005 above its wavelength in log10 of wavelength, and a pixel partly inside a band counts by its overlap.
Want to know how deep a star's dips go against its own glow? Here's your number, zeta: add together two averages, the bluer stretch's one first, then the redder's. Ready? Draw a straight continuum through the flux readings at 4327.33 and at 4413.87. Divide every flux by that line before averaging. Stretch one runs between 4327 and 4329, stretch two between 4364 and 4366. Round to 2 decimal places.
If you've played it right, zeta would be 2.06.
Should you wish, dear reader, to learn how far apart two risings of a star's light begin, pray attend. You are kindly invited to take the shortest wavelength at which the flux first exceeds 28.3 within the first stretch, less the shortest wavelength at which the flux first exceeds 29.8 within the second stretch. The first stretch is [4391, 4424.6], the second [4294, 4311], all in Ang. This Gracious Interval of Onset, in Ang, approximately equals 97.0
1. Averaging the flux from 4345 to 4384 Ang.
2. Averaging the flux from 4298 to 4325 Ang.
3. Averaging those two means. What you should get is 28.6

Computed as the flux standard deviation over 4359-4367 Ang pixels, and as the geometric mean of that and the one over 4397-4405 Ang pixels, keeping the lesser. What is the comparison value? 0.4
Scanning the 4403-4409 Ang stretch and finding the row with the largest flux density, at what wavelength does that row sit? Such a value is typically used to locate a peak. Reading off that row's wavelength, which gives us 4403.72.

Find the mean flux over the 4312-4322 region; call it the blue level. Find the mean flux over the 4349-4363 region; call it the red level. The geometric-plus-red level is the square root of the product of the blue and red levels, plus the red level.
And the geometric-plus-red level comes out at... 56.8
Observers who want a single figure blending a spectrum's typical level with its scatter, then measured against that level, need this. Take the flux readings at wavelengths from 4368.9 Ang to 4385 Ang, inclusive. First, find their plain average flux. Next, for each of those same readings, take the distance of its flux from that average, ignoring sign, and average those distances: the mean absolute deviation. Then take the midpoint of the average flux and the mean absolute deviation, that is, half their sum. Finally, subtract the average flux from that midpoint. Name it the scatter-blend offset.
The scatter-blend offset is -13.7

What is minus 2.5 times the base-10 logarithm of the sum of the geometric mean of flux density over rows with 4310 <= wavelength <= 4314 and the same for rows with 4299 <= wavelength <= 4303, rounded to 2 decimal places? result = -4.38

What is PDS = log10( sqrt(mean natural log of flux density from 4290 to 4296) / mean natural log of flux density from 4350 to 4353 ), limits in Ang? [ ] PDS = -0.244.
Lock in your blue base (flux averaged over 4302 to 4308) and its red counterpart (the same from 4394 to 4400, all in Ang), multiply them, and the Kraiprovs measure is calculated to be 888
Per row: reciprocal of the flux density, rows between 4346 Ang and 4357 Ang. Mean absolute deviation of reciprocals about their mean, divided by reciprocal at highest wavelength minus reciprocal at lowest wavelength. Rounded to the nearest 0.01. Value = -0.29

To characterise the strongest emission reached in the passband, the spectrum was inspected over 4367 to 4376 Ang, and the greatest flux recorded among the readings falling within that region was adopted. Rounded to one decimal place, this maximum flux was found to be 30.2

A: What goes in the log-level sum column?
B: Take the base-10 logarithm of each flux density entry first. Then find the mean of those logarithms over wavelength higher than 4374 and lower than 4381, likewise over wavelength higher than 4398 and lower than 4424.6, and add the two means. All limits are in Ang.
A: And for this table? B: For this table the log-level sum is 2.93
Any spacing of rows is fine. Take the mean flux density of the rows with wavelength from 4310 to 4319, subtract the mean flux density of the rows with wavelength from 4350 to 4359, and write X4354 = 2.4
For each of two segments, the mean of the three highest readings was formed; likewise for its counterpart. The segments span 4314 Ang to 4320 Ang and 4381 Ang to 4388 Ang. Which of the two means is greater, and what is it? 30.8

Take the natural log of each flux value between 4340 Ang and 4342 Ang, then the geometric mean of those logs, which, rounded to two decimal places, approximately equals 3.51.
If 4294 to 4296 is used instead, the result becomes 3.43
